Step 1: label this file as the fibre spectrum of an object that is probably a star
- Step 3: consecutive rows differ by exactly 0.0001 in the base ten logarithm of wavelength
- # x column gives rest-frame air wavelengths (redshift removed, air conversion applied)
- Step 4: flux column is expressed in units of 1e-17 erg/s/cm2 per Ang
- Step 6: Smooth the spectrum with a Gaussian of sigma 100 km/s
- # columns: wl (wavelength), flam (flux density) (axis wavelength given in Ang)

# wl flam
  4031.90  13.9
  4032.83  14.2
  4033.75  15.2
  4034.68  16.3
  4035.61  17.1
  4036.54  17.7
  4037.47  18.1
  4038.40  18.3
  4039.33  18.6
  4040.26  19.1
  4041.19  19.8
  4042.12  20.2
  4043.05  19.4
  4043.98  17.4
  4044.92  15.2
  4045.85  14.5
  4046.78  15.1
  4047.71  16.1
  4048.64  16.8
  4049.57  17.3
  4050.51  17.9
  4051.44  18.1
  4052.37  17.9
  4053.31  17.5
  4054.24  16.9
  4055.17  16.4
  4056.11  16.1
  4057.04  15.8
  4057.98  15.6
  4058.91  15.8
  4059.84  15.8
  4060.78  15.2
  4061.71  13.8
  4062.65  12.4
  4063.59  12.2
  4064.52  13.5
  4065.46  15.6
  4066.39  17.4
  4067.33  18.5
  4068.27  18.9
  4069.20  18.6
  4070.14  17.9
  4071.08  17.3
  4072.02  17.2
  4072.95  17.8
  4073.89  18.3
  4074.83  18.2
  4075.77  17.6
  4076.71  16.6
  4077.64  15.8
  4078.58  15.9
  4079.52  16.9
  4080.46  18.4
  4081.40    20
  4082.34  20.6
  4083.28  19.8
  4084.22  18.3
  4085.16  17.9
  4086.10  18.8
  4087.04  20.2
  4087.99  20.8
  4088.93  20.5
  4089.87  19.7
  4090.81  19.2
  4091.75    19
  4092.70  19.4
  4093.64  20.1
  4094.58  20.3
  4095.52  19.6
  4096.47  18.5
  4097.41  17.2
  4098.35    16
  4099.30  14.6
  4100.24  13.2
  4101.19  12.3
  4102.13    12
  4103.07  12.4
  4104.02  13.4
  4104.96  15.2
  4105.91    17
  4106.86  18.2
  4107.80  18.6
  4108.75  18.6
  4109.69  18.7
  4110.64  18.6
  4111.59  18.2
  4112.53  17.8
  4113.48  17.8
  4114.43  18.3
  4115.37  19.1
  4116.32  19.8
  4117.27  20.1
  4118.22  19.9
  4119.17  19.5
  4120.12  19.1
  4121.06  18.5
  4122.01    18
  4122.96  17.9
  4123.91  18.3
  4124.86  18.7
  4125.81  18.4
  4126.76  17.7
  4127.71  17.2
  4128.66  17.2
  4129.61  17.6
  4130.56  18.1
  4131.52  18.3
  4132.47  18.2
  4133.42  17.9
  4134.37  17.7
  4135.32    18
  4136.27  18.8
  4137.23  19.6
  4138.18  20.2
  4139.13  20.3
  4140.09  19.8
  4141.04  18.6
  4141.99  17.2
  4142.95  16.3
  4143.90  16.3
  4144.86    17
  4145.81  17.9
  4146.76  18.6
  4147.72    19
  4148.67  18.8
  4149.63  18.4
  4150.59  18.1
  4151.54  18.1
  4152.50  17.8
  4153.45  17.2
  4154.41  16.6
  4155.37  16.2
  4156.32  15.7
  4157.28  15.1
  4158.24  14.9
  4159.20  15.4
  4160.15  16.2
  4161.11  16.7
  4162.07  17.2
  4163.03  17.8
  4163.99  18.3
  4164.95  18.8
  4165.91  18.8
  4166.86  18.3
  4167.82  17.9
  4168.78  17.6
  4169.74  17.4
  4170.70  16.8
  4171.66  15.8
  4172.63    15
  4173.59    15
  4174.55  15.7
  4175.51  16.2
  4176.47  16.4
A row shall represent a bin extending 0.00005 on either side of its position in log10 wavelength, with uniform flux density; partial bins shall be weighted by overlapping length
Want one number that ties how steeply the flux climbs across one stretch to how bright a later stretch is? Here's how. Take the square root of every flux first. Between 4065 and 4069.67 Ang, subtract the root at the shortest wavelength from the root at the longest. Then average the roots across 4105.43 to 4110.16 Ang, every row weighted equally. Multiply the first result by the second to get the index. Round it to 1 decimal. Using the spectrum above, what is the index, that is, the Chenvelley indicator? 1.5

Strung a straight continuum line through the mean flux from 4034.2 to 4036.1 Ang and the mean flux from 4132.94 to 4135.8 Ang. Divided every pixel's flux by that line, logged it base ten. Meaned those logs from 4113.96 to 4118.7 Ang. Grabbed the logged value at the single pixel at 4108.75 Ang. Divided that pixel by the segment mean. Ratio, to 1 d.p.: 0.6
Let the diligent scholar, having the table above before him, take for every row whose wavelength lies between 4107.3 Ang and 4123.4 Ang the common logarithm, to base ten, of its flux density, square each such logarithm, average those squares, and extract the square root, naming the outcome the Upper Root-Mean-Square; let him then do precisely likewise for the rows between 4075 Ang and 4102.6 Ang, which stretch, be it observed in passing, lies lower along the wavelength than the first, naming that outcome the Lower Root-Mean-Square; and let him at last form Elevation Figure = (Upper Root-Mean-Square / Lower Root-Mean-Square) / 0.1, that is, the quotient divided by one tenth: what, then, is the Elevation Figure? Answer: 10.2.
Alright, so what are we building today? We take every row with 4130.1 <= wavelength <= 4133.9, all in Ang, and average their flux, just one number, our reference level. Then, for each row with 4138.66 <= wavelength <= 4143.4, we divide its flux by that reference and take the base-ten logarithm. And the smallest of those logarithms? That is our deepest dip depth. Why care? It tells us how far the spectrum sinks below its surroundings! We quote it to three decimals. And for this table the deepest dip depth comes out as -0.046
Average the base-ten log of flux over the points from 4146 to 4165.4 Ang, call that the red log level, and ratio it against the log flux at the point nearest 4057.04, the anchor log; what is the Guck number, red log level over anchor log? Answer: 1.03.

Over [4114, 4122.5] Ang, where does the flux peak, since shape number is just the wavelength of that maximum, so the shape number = 4117.27 Ang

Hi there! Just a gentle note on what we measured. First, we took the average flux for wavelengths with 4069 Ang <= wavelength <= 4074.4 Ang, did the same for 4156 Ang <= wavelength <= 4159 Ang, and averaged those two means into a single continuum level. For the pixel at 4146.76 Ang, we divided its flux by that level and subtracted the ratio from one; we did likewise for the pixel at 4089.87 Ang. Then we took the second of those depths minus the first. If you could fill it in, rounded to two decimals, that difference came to -0.07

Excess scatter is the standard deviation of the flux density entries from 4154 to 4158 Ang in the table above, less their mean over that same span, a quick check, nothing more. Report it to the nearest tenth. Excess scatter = -15.3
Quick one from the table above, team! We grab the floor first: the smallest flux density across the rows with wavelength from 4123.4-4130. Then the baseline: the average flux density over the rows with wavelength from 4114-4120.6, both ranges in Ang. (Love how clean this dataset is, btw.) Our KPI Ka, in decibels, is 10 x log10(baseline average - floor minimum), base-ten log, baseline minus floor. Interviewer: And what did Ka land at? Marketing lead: 3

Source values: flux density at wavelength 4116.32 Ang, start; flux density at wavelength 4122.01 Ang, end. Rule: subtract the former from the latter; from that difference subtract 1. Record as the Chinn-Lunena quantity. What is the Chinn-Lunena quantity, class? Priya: -2.8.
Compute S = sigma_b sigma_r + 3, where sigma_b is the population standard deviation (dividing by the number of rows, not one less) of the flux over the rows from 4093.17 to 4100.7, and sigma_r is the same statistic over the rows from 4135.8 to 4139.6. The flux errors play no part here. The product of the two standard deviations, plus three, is 4.48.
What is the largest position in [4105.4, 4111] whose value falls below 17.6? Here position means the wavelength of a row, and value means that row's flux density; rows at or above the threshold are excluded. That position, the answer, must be 4105.91 Ang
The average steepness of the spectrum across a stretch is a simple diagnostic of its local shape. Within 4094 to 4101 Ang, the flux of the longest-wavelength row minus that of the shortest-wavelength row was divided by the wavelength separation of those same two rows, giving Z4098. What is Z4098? -1.3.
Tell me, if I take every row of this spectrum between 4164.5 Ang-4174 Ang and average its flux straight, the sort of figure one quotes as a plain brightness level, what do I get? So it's 17.1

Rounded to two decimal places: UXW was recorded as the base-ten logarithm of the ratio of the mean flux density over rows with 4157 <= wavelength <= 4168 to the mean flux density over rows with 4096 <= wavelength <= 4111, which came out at 0.03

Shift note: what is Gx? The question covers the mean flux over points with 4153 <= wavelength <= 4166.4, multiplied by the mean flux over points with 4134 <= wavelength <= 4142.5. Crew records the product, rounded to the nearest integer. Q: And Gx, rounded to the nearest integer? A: 317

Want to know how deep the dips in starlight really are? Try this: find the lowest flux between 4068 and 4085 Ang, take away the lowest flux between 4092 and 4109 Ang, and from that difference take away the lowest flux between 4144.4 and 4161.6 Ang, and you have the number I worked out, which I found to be -11.1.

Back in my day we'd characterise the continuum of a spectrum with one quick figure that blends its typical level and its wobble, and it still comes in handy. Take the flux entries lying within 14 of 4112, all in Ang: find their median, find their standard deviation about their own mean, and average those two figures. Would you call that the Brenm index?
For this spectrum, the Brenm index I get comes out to 10.3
